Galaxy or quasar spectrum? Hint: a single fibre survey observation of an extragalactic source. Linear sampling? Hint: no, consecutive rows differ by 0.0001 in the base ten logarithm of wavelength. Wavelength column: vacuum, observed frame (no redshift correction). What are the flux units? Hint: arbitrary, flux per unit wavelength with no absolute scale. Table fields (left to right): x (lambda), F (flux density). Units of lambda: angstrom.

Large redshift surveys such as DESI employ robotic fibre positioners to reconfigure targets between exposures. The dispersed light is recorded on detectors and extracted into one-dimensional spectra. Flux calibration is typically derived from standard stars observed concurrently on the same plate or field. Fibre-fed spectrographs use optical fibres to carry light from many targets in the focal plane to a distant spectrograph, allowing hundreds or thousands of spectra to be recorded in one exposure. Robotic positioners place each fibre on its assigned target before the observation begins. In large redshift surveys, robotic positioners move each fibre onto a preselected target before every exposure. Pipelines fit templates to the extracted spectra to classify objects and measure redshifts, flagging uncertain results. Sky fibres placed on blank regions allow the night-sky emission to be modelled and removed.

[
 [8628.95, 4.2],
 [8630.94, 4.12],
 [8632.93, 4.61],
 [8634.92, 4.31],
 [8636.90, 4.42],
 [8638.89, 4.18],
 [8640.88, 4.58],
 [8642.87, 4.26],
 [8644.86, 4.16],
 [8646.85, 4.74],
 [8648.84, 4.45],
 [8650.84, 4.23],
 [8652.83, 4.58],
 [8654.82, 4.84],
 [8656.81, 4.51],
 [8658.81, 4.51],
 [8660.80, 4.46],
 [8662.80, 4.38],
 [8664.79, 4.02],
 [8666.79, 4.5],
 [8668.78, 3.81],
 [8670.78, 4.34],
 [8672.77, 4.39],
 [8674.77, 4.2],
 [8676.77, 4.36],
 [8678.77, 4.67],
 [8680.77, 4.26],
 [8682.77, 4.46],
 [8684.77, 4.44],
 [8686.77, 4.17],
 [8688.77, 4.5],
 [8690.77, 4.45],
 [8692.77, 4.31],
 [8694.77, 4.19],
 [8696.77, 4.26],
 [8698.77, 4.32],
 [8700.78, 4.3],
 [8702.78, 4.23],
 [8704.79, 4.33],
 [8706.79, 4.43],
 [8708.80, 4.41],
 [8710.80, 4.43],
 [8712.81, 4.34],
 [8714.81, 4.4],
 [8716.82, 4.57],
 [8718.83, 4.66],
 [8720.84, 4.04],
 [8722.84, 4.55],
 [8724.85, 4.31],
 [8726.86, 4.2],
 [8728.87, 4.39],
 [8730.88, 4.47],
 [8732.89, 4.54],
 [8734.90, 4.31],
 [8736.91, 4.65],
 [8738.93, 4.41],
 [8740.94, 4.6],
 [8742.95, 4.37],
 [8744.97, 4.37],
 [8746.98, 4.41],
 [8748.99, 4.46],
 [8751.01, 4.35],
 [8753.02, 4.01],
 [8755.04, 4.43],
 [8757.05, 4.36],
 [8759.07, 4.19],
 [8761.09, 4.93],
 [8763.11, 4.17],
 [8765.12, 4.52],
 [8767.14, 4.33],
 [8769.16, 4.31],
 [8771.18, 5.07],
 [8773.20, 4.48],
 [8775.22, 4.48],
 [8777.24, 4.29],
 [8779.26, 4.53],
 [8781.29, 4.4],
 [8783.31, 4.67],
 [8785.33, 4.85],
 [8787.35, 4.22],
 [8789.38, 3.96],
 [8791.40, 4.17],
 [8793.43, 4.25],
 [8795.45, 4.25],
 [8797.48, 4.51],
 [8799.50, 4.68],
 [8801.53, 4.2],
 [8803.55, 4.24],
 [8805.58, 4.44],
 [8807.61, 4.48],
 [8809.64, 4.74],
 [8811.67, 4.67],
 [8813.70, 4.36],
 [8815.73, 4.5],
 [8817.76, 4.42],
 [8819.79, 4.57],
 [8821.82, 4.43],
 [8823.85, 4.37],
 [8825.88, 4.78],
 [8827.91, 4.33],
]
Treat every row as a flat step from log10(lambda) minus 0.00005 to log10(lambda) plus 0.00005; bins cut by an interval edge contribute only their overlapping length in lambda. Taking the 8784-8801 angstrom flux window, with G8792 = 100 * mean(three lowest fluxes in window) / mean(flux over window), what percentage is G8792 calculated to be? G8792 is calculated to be 94.4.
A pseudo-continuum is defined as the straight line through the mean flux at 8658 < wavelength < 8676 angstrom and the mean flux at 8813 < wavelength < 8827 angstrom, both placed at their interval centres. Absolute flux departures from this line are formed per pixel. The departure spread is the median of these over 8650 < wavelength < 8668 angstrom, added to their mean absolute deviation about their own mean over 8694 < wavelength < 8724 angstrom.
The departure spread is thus 0.31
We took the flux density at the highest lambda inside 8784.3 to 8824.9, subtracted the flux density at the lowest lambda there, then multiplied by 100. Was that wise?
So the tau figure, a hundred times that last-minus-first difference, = -48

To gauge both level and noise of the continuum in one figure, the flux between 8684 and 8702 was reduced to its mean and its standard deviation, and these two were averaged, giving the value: 2.22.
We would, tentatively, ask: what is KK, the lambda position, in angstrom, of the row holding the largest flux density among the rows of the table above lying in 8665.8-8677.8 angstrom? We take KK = 8666.79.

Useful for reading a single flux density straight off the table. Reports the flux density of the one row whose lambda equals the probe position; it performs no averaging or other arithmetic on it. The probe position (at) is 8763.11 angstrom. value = 4.17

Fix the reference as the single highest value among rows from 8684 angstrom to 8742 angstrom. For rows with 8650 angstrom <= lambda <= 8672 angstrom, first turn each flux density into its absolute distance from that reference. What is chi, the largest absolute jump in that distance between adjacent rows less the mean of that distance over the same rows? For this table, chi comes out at 0.38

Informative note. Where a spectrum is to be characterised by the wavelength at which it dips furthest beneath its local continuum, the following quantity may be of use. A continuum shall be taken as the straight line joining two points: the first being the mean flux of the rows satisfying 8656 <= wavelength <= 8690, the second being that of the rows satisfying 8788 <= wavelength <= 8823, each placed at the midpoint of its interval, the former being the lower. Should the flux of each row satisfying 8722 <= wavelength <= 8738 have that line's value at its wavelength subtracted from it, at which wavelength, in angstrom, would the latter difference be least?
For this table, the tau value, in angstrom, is 8726.86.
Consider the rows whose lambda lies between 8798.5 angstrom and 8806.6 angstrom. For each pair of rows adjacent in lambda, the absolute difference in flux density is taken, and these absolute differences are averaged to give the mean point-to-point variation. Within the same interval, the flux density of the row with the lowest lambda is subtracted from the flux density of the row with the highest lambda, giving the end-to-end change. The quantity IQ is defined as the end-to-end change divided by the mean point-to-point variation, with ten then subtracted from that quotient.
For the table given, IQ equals -11.0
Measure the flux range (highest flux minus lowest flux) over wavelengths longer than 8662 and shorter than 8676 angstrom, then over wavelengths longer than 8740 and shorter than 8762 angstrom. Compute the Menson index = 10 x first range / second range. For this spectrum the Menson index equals 7.5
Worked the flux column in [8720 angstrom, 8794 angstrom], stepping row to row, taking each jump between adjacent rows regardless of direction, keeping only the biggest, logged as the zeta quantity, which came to 0.76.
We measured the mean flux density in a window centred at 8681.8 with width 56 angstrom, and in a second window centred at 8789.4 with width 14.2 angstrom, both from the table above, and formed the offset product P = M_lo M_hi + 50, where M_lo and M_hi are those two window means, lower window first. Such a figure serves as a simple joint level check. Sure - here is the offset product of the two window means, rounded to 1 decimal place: 68.9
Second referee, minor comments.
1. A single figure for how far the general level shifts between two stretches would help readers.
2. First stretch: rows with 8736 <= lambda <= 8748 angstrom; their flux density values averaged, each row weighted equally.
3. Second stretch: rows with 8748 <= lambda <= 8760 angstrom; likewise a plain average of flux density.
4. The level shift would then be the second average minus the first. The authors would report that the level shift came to -0.17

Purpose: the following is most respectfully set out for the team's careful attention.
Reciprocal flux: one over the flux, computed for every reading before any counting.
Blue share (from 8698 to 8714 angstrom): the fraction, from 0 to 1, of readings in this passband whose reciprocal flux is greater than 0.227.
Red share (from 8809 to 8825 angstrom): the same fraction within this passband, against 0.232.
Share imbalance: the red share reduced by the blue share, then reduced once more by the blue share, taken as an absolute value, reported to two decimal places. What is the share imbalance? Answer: 1.25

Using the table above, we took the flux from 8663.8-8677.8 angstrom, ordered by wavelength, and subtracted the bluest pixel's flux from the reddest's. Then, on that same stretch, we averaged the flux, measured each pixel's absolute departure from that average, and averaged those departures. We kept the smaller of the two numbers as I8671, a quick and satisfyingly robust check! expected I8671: 0.19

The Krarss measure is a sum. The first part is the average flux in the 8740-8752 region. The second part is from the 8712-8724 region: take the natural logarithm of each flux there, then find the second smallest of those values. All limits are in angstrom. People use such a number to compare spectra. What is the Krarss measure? 5.89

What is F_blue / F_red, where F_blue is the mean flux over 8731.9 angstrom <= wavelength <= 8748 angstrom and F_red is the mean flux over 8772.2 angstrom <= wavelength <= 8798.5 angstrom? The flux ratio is 1.02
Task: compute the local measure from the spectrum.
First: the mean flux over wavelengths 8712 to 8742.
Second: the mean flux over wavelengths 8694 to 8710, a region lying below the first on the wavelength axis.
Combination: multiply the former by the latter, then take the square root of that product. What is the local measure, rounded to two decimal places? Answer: 4.37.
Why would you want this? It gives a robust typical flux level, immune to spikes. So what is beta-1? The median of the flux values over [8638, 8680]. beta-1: 4.39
